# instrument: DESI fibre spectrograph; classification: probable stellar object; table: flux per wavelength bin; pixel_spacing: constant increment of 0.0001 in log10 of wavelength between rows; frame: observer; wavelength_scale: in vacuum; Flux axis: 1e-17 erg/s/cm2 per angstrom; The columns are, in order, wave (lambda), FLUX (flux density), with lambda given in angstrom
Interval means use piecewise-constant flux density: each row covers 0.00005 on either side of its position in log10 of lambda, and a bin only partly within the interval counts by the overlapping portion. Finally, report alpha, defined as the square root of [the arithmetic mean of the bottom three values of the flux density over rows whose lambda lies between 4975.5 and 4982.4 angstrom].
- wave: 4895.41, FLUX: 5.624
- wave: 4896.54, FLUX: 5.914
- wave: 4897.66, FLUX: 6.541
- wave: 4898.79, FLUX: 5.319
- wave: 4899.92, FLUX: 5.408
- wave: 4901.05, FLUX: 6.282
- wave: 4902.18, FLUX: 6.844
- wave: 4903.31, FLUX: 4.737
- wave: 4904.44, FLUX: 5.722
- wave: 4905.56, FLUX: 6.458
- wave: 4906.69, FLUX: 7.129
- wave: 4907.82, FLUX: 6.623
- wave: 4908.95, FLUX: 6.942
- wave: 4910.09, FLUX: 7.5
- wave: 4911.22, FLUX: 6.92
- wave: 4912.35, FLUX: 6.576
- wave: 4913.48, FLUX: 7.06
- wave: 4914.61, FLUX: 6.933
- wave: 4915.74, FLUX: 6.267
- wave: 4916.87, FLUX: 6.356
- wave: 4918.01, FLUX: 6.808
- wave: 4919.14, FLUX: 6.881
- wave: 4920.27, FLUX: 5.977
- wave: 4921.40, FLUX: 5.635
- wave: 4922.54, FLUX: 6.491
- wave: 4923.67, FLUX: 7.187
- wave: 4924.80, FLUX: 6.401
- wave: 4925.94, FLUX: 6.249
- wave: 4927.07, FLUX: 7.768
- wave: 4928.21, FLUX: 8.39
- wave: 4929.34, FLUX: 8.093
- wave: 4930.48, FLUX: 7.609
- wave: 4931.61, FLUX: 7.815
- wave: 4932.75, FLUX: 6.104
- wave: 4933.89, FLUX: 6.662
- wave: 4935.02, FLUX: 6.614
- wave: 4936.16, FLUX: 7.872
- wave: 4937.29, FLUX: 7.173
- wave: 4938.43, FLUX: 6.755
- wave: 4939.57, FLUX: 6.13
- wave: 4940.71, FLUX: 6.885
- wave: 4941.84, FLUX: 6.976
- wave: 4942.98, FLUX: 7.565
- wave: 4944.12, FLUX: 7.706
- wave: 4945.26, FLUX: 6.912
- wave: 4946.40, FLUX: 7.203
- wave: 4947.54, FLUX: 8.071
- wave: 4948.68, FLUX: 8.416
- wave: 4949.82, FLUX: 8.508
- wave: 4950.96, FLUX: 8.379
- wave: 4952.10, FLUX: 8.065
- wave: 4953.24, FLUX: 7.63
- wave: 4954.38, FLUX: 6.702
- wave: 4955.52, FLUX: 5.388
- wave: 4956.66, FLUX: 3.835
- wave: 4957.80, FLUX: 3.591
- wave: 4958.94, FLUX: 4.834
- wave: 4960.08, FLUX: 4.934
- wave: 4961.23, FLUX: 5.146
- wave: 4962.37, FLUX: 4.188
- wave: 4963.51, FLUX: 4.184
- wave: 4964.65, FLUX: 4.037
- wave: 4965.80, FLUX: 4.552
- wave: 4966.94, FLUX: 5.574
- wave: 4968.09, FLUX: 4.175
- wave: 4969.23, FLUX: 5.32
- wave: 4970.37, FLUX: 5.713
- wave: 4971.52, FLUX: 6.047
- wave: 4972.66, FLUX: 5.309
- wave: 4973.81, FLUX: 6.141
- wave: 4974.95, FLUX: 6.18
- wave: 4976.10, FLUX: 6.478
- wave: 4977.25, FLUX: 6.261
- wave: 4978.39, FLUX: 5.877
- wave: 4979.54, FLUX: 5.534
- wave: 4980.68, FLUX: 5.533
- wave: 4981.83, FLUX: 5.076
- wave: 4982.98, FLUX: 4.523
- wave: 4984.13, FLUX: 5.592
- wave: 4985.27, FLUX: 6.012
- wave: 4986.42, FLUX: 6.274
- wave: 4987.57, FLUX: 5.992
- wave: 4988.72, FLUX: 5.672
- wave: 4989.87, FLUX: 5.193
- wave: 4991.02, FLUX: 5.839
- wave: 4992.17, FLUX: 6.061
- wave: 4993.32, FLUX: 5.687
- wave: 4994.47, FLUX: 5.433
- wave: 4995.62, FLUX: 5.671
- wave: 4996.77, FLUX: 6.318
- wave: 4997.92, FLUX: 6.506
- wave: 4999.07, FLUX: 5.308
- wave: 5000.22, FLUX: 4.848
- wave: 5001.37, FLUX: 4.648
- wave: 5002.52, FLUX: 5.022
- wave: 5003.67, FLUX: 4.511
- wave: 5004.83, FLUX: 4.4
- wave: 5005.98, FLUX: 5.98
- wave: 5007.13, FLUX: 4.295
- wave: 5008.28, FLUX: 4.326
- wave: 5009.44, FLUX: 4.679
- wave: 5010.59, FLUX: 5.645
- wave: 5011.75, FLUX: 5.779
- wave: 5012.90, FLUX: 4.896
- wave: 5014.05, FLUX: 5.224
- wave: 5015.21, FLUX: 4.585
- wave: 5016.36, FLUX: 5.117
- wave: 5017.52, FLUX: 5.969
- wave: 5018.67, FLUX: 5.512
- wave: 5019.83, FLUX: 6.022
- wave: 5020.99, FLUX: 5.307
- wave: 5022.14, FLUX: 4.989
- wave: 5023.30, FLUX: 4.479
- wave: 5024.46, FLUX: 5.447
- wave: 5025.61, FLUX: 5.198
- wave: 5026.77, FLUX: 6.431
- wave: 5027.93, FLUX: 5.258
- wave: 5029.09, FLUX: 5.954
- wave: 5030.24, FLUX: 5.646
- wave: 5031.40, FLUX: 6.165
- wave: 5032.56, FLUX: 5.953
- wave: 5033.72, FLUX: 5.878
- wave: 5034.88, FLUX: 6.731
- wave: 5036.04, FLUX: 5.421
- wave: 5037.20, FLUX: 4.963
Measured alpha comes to 2.32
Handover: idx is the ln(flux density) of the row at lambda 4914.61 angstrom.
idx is 1.94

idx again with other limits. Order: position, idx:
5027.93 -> 1.66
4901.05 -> 1.84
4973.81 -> 1.81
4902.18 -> 1.92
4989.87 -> 1.65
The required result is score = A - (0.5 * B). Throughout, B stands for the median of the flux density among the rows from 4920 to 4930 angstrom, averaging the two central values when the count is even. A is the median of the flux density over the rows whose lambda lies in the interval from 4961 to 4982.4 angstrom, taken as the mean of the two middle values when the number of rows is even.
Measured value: 2.3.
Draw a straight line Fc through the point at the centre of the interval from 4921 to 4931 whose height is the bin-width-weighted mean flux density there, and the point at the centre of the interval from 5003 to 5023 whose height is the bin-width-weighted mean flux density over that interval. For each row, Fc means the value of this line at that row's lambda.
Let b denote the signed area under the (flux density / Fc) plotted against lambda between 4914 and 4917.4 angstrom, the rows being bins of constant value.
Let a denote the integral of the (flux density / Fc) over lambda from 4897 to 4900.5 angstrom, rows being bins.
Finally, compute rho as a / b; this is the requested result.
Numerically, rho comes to 0.86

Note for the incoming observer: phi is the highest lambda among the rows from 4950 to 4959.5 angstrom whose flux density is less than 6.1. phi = 4958.94 angstrom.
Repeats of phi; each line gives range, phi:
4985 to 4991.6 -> 4991.02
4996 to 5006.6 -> 5005.98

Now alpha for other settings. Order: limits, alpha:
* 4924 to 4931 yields 2.60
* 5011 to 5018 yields 2.21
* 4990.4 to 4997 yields 2.37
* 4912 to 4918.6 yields 2.53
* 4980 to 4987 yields 2.25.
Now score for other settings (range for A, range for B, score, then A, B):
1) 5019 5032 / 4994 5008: 2.9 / 5.4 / 5.2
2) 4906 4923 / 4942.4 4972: 4.0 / 6.8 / 5.6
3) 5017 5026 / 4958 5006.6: 2.6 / 5.4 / 5.5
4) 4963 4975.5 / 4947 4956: 1.3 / 5.3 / 8.1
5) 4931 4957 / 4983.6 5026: 4.5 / 7.2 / 5.4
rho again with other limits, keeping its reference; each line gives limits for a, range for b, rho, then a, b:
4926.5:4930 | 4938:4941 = 1.39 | 4.00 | 2.9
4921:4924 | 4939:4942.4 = 0.80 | 2.68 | 3.3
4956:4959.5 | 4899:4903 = 0.72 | 2.26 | 3.1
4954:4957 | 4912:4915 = 0.89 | 2.49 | 2.8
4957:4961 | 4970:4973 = 1.00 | 2.82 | 2.8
